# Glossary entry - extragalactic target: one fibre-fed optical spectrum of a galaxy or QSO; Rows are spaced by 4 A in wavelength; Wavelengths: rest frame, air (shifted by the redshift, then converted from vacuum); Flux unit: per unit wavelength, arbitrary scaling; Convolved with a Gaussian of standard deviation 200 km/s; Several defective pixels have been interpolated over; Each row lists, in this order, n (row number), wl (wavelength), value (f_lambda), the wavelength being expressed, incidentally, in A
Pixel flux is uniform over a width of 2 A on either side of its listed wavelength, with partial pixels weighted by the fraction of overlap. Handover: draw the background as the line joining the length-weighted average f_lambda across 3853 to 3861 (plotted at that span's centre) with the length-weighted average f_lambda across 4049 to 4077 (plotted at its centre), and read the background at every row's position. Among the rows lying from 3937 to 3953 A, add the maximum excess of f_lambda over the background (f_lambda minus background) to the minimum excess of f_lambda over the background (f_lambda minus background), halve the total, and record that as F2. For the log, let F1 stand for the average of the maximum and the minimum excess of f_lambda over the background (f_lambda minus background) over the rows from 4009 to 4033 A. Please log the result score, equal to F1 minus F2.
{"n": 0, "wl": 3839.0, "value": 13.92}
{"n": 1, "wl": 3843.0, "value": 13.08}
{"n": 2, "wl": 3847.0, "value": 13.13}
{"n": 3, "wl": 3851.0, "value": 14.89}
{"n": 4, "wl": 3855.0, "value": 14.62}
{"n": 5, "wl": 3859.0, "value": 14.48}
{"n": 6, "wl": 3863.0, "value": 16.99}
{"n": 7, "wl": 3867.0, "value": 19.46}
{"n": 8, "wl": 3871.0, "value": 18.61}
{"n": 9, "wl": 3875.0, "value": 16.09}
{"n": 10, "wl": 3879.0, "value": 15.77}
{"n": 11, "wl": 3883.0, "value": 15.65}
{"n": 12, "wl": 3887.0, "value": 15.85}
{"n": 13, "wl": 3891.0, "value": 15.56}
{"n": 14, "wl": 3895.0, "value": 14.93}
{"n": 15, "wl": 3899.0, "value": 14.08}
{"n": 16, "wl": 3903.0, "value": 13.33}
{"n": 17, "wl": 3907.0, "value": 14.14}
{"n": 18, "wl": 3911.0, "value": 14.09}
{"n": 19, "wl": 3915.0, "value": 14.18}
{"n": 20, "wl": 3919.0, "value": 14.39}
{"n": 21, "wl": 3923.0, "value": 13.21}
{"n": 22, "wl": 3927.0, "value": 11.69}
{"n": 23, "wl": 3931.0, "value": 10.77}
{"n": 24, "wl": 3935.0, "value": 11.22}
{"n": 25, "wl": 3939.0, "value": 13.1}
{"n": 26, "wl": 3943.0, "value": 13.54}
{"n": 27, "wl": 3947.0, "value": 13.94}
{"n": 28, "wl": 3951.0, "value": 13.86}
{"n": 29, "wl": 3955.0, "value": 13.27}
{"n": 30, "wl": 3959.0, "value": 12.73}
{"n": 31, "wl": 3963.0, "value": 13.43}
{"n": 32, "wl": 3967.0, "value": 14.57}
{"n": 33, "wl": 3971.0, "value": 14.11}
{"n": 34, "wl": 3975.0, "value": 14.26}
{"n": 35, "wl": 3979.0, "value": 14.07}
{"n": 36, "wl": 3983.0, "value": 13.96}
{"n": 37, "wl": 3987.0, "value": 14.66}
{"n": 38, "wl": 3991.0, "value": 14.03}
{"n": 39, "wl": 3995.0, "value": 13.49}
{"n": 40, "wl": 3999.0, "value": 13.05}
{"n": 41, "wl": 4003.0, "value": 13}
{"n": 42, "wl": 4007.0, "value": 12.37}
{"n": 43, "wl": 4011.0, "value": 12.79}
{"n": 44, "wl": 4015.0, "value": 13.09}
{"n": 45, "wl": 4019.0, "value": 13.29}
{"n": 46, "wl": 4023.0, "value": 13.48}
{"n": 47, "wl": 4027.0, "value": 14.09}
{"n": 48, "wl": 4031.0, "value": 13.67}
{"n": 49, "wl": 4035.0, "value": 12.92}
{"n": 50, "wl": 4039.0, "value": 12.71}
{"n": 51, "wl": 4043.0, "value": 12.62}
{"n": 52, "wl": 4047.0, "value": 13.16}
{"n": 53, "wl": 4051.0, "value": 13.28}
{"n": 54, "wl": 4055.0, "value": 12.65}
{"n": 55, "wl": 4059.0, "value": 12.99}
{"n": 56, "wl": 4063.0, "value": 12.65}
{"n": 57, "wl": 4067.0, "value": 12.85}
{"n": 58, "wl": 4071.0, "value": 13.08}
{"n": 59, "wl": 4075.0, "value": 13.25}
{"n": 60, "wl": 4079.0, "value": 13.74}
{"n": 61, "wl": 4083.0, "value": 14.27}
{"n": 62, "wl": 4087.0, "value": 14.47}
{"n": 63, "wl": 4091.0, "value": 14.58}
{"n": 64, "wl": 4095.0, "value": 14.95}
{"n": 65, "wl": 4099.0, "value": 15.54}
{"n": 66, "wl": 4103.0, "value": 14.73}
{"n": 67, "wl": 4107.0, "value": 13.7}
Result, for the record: 0.5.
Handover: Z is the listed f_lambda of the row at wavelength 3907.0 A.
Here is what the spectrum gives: 14.14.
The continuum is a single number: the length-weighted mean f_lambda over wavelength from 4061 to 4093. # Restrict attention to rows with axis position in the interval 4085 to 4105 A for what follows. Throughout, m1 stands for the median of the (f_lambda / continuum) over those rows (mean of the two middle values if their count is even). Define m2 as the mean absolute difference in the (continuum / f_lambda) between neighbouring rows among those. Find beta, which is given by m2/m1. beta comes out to 0.026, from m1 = 1.08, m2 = 0.028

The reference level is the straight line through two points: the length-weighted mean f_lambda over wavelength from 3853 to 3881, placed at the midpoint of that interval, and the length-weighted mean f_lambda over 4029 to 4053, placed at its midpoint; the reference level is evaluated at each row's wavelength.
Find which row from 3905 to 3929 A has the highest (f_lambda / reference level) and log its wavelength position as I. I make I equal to 3919.0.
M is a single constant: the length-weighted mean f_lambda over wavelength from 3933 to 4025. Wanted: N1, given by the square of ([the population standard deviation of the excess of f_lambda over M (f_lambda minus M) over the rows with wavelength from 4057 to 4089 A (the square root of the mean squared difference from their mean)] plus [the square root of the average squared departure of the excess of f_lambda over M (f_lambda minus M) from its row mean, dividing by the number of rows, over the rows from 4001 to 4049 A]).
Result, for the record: 1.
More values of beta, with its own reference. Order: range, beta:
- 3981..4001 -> 0.039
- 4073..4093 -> 0.022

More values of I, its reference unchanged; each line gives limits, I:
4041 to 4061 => 4051.0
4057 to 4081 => 4079.0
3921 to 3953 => 3947.0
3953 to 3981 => 3967.0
